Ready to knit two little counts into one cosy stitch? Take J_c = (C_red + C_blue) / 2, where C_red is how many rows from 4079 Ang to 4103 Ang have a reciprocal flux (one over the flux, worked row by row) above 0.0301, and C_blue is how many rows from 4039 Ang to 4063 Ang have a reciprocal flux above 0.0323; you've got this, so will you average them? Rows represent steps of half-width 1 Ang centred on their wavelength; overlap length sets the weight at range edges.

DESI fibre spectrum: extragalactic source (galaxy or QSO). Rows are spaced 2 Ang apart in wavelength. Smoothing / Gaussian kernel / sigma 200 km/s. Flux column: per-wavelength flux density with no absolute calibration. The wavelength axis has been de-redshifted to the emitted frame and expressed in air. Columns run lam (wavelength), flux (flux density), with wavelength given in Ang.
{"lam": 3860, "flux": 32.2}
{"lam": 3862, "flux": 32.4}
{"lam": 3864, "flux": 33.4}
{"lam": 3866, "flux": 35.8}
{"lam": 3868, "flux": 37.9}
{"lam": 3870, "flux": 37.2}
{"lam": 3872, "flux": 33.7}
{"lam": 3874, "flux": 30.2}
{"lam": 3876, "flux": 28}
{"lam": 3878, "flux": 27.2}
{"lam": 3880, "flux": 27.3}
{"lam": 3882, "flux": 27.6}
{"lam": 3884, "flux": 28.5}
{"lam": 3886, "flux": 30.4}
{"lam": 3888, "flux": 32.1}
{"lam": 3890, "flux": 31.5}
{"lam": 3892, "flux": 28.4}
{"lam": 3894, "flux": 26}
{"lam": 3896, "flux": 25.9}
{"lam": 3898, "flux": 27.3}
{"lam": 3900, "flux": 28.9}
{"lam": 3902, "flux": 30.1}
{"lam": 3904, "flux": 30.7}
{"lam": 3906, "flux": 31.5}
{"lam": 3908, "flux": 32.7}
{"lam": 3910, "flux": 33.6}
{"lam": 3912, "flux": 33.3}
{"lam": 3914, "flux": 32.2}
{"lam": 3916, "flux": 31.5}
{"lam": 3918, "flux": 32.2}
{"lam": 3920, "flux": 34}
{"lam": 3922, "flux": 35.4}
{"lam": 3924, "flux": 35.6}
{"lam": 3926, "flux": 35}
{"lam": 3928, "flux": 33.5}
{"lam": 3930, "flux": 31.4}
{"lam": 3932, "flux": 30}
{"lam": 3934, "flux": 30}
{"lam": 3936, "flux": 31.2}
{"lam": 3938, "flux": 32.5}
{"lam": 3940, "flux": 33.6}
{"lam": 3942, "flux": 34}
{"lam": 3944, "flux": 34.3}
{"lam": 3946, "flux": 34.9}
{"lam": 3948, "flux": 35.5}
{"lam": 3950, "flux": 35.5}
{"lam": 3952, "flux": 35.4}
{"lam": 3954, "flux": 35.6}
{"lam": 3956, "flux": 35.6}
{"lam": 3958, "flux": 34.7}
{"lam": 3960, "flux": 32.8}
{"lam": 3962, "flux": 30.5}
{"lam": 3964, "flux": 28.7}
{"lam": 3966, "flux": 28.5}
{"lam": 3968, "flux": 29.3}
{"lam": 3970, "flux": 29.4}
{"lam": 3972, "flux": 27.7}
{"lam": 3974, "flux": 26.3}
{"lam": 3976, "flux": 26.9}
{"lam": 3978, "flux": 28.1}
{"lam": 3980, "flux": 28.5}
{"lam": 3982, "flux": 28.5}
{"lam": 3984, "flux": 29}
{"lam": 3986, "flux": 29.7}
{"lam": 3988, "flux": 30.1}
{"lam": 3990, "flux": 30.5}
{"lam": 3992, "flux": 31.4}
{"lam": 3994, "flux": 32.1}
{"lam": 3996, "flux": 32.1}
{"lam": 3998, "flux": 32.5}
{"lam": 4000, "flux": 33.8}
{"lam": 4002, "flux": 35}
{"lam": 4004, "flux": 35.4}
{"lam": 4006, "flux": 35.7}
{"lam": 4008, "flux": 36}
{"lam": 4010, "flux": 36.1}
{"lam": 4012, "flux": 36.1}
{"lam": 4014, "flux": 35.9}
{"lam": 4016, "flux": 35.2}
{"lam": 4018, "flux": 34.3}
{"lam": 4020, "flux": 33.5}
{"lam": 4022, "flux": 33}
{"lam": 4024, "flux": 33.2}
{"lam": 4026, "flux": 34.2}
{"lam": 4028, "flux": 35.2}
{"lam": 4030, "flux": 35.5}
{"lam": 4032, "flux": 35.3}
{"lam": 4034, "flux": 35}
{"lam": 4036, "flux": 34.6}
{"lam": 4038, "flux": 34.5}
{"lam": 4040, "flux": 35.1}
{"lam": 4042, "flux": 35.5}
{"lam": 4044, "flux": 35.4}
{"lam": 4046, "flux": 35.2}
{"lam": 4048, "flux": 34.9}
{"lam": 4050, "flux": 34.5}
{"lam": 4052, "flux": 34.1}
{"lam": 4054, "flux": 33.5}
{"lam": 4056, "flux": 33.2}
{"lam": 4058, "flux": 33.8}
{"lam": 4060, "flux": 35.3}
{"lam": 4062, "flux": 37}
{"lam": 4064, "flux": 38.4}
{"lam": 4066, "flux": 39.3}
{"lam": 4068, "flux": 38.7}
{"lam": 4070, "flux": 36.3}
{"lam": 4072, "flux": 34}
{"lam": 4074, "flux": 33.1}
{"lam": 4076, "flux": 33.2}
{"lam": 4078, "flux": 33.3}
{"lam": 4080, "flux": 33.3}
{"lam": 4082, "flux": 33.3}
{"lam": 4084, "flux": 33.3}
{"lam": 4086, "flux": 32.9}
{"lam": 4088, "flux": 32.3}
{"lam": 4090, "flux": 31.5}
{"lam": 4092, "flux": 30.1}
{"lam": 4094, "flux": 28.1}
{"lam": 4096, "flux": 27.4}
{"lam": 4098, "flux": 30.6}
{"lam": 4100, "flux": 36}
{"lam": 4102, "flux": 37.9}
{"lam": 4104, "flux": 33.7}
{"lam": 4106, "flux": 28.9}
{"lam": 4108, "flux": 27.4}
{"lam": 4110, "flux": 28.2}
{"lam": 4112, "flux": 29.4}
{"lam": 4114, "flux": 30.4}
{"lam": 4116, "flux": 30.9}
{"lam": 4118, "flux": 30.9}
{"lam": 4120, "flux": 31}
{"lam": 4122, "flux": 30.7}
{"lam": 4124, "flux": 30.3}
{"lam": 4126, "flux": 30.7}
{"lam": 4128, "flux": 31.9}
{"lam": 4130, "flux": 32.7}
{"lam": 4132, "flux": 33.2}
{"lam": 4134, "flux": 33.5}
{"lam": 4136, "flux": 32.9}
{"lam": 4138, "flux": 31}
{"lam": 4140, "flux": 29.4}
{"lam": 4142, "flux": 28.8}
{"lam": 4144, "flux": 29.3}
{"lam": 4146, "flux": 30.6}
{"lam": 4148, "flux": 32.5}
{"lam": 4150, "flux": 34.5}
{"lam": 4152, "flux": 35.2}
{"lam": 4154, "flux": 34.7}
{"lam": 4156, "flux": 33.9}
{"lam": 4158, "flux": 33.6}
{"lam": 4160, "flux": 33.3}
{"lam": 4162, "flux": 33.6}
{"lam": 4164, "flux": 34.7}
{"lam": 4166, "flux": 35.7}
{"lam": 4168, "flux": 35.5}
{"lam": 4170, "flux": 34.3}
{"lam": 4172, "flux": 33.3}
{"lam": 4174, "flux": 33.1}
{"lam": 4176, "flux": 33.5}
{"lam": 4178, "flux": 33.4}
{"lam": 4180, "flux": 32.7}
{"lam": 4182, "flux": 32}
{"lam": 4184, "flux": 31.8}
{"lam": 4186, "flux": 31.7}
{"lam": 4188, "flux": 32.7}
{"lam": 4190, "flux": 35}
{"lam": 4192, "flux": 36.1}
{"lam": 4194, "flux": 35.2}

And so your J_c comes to 3.5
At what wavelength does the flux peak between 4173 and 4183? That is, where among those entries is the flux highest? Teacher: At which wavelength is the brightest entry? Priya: 4176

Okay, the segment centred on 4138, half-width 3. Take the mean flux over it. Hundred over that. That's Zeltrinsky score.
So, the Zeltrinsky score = 3.2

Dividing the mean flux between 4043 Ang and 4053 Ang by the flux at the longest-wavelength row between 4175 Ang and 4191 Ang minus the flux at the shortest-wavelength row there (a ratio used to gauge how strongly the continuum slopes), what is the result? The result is 23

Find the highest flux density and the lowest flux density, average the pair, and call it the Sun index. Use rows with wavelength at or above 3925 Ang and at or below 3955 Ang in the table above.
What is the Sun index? 32.8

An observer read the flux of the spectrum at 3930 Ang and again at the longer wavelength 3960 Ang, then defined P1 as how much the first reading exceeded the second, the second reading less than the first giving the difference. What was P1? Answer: -1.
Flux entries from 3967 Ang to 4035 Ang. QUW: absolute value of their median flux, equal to 33.1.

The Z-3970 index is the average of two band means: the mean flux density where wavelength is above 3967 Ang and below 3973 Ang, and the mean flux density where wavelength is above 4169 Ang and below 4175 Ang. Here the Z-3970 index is 31.2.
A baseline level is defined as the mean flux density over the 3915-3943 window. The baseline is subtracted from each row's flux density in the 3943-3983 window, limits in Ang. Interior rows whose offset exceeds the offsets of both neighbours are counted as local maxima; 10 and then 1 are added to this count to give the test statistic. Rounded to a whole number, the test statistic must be 12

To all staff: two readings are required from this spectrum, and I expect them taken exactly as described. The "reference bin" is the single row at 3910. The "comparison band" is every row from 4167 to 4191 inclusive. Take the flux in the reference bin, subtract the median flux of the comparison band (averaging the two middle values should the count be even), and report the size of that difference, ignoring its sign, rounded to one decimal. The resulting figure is 0.4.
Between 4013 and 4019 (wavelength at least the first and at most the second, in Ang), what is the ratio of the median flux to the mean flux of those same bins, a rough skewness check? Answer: 1.002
